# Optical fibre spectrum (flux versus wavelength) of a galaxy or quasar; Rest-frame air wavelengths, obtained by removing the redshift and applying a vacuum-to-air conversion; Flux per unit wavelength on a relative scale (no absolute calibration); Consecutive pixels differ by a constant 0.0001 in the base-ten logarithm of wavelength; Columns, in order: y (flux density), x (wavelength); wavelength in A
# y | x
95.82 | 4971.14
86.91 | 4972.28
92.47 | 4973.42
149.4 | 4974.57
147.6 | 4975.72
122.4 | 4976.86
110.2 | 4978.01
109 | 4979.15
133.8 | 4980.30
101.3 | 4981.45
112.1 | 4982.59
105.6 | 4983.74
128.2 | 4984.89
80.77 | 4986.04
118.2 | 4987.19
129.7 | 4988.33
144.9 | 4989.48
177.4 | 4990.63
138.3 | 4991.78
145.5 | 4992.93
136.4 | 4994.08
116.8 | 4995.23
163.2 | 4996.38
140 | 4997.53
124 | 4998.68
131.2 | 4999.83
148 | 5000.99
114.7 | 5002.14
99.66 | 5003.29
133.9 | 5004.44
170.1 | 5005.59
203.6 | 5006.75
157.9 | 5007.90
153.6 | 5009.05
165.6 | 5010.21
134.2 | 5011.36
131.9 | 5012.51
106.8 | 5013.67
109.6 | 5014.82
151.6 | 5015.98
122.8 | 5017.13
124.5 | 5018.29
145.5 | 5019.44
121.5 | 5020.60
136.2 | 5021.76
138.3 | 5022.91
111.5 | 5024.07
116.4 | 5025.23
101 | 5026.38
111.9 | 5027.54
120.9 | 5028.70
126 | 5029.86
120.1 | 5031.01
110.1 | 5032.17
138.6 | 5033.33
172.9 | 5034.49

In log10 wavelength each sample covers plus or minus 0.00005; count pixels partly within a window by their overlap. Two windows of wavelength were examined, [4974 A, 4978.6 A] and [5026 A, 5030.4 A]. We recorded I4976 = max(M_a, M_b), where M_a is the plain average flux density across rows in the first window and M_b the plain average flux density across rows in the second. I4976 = 132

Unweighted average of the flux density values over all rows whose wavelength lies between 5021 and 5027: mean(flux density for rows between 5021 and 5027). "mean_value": 121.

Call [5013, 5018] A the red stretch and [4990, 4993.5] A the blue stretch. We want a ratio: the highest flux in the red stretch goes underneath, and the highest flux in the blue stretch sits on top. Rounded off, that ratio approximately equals 1.17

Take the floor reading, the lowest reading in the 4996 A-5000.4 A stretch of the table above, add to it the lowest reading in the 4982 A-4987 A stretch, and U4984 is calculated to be 205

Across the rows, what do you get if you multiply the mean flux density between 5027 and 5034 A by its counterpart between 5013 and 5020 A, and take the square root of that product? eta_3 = 124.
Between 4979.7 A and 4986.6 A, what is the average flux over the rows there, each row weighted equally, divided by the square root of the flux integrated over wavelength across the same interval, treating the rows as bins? 4.00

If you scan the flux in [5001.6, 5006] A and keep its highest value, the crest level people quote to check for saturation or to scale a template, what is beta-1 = 170.1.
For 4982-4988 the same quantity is 128.2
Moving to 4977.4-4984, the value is 133.8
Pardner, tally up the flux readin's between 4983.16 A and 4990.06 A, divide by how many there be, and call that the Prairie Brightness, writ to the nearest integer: 118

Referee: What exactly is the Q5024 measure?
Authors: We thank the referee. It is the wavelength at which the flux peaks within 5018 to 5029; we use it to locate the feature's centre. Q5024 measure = 5019.44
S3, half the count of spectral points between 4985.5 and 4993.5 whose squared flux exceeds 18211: 2.0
